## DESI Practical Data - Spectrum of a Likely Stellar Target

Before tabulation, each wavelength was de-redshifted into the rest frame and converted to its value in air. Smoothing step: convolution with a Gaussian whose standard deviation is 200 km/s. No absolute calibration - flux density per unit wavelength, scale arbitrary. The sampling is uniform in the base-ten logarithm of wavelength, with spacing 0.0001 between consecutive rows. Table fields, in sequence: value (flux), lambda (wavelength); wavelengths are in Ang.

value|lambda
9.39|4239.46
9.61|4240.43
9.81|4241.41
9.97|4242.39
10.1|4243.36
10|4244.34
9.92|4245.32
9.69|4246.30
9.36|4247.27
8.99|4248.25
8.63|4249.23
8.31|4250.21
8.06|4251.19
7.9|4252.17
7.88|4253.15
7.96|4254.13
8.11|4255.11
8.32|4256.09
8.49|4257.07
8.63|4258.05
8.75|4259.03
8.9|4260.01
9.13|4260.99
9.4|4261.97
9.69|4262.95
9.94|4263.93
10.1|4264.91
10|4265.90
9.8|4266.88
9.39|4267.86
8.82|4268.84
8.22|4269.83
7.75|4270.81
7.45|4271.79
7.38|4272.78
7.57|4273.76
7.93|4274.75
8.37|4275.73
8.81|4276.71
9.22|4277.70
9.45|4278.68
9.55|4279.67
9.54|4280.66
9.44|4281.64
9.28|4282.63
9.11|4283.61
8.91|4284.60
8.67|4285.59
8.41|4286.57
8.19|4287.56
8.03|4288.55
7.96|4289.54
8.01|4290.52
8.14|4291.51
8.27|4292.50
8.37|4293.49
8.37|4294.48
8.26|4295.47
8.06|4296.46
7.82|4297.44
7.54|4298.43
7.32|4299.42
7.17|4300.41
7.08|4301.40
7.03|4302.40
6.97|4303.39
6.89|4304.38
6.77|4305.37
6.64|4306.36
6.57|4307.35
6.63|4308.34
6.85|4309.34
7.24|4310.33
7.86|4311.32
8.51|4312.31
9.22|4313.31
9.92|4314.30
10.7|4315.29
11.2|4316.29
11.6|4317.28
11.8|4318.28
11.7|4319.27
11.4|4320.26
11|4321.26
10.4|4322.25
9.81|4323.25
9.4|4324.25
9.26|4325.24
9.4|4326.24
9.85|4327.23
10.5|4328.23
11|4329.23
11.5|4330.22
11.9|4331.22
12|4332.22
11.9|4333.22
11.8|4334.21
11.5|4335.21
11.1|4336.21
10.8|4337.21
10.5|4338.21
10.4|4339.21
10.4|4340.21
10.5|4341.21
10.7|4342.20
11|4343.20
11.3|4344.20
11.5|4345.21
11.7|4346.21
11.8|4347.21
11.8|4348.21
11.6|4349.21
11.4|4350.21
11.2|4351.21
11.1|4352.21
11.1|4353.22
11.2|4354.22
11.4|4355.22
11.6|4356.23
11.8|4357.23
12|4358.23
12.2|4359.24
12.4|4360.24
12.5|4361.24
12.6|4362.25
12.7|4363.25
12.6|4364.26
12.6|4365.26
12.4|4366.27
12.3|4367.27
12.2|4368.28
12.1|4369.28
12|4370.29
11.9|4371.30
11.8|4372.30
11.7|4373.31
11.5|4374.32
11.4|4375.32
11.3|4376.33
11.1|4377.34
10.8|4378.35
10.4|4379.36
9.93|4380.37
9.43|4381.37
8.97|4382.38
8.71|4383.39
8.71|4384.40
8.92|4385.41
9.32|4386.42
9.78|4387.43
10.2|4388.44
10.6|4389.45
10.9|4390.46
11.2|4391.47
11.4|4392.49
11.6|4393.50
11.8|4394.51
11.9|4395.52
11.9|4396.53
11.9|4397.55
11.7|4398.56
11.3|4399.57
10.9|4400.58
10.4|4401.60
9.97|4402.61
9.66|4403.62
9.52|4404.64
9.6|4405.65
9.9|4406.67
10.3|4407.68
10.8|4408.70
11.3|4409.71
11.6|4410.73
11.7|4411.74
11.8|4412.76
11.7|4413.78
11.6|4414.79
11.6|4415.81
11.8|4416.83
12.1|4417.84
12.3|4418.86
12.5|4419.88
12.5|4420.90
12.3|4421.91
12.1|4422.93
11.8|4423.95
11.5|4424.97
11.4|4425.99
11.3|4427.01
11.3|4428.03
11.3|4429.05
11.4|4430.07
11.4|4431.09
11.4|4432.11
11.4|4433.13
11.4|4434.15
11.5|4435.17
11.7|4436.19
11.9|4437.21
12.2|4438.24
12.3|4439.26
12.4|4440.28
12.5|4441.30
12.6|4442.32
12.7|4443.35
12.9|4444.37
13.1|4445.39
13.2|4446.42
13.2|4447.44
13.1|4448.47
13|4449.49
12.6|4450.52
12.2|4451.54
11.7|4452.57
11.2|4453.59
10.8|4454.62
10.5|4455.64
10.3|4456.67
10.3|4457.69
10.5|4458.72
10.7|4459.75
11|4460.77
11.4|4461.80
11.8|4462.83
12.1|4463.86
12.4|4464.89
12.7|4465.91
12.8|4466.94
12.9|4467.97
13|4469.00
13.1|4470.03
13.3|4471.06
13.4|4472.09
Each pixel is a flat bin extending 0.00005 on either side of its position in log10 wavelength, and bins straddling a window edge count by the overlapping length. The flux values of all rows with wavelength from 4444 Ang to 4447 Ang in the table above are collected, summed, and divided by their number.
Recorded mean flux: 13.1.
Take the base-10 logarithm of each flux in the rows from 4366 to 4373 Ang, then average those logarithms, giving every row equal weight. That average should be 1.08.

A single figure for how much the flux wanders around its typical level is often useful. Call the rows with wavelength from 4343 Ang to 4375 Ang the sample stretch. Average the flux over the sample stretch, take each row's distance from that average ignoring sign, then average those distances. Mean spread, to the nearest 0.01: 0.42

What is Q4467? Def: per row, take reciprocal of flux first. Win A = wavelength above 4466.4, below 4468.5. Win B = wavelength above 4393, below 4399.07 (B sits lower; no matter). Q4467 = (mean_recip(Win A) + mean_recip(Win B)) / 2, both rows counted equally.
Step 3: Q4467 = 0.081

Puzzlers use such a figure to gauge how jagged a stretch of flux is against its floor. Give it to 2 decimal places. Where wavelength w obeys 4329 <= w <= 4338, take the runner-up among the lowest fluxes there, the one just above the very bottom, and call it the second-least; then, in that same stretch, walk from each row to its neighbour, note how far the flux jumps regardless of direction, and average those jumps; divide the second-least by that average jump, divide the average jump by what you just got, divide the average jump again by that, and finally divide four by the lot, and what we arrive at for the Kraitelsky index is 0.10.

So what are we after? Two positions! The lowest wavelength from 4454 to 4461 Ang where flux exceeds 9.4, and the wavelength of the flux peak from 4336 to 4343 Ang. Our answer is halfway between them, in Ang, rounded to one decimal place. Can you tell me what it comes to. 4395.4 Ang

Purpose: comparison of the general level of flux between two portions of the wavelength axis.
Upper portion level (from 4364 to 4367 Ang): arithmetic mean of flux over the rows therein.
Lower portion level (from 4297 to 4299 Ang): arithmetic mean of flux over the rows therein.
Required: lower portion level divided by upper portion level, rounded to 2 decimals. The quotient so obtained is 0.61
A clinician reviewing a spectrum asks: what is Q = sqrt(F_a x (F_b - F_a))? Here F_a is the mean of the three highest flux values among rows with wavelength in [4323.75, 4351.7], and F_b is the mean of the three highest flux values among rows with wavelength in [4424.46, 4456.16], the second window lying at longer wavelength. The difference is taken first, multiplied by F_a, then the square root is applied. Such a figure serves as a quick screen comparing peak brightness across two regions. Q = 3.8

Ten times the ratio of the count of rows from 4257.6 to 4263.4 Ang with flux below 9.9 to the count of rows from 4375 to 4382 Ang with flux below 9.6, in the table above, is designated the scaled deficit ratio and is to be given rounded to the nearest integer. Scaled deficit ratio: 60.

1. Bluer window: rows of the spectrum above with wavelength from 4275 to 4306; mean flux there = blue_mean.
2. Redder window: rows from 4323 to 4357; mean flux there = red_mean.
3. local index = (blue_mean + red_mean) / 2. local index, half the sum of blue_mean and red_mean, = 9.6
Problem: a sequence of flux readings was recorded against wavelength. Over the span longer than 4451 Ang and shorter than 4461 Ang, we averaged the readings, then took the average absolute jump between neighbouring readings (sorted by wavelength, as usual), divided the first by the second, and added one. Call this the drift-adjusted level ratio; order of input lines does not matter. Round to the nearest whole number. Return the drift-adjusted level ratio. 39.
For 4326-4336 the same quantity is 33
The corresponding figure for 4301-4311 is 53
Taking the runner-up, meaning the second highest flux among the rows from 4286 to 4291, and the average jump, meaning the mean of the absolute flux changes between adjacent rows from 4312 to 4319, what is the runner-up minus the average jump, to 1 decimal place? 7.6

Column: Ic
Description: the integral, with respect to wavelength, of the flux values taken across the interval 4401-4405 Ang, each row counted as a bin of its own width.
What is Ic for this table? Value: 40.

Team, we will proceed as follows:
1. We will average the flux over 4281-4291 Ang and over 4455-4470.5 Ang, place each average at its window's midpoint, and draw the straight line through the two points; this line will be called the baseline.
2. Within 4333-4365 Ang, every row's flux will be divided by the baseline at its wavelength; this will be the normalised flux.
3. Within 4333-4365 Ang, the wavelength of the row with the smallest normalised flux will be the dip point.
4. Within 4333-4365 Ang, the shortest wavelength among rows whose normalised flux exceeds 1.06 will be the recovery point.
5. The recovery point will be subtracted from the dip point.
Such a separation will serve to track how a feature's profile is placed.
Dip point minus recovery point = 7.0 Ang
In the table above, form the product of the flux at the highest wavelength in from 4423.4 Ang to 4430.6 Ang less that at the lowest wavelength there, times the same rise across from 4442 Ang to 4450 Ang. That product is -0.16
